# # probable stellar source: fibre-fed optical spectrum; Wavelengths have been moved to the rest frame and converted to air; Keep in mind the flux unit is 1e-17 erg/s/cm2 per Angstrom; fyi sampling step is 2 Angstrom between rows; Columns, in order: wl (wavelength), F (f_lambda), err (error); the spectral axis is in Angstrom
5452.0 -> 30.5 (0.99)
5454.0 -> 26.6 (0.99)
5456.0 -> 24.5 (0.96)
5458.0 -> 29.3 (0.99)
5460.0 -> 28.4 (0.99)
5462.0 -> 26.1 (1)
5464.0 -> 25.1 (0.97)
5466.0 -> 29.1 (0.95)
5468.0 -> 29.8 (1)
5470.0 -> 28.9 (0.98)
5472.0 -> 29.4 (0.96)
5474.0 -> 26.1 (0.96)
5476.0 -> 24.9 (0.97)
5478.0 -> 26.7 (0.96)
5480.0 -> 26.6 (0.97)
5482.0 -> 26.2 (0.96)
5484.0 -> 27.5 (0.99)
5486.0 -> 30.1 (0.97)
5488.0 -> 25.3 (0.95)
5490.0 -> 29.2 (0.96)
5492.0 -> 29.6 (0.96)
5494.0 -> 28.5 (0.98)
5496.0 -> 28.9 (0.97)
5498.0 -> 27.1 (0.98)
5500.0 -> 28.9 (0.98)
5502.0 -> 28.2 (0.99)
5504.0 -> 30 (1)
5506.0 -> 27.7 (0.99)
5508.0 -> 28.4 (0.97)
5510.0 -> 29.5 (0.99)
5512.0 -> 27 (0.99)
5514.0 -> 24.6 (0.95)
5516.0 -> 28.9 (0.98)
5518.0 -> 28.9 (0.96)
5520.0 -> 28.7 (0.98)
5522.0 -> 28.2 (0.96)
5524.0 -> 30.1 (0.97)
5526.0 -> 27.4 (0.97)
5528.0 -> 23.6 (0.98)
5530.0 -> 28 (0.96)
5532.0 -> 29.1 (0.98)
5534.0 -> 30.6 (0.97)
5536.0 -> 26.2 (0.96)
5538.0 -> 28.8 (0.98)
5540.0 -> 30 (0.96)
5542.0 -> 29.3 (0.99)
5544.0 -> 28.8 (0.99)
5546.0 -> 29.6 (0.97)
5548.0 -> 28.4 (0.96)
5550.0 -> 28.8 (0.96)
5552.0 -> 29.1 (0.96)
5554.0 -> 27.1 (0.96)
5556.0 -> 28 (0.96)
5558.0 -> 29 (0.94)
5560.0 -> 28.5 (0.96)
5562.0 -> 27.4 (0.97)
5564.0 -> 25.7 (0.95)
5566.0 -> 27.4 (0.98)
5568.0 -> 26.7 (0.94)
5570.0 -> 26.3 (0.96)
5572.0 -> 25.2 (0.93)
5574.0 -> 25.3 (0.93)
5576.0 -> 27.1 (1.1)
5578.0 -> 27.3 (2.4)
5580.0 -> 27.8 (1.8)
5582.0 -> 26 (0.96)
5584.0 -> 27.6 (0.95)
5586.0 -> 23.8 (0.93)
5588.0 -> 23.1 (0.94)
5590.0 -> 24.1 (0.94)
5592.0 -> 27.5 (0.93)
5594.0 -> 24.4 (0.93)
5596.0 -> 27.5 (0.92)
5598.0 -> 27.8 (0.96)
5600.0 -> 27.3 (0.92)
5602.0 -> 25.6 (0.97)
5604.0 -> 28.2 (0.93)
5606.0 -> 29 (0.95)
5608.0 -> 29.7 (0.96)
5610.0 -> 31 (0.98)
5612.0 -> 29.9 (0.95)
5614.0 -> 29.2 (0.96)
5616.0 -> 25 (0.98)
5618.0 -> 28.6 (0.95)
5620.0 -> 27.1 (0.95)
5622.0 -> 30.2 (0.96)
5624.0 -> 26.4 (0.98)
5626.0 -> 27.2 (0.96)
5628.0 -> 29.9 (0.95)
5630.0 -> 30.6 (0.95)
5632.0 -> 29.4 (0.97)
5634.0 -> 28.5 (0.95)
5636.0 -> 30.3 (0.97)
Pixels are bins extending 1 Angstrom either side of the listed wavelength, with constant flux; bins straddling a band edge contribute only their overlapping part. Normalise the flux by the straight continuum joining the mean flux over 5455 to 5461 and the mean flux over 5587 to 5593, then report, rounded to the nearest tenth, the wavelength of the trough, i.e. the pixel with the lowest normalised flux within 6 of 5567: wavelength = 5572.0 Angstrom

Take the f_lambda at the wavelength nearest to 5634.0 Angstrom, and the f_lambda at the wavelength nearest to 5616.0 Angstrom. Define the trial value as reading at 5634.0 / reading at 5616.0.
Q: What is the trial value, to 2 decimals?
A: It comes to 1.14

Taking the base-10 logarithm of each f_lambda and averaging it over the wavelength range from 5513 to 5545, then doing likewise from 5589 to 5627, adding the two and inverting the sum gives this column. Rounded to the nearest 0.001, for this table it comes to 0.346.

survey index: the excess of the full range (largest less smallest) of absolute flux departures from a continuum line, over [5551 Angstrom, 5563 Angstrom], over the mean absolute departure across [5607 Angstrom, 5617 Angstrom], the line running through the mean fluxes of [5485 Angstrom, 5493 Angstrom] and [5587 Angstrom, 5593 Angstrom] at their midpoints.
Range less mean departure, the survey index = -2.8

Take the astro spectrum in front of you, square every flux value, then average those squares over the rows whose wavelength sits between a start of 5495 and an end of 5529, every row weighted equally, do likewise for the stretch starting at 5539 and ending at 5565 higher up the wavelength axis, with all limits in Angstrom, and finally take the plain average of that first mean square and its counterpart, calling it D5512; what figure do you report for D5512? 799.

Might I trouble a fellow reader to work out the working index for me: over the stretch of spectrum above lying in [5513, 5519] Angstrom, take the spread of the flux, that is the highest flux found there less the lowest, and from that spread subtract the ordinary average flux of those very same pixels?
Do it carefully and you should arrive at -23.2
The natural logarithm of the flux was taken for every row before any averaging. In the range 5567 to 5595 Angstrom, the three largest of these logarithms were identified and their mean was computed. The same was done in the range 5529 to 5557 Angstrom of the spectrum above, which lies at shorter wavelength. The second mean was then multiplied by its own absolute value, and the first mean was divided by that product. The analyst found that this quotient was 0.287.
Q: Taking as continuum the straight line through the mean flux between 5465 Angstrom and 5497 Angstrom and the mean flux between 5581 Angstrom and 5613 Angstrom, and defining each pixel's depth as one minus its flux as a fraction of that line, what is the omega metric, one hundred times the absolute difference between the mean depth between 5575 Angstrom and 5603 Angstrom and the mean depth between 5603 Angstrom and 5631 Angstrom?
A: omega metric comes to 10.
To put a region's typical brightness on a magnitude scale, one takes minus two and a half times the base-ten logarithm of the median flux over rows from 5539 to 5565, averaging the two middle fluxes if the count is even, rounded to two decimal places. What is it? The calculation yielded -3.65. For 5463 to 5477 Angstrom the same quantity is -3.65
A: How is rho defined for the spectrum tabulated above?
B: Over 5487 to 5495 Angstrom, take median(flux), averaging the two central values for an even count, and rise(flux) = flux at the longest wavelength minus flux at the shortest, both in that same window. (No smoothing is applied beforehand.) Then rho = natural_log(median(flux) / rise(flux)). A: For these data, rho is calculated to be 2.2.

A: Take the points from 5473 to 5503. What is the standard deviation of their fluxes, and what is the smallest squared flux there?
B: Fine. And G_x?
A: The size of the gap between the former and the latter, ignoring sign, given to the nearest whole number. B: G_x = 618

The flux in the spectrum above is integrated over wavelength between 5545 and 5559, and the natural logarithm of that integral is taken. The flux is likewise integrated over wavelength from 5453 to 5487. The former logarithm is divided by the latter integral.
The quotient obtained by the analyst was 0.006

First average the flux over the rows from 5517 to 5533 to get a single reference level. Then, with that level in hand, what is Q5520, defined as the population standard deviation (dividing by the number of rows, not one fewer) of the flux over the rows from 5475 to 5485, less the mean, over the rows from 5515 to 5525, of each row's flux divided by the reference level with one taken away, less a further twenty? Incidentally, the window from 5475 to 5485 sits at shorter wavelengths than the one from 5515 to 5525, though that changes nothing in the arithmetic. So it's -19.2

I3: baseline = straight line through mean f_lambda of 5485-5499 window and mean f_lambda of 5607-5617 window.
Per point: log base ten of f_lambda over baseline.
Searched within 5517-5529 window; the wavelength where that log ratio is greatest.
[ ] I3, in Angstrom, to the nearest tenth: 5524.0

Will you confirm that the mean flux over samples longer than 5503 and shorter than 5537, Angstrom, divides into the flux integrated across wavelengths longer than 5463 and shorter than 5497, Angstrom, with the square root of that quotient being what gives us 5.80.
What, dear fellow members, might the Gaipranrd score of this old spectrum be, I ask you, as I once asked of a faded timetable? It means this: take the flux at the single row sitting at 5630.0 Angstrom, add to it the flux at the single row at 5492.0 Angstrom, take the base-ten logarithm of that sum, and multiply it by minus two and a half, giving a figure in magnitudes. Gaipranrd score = -4.45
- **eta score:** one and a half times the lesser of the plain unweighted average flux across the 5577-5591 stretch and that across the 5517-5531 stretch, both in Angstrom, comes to 38.5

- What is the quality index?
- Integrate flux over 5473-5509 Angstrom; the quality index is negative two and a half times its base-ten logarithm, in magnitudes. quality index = -7.5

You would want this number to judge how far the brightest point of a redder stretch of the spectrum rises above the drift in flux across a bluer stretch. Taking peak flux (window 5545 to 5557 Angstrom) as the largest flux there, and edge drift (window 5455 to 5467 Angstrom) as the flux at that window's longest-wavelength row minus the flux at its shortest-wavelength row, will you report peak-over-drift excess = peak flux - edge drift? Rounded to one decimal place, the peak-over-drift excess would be 25.0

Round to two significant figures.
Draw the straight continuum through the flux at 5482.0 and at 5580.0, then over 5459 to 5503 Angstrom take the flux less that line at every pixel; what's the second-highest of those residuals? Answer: 3.8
